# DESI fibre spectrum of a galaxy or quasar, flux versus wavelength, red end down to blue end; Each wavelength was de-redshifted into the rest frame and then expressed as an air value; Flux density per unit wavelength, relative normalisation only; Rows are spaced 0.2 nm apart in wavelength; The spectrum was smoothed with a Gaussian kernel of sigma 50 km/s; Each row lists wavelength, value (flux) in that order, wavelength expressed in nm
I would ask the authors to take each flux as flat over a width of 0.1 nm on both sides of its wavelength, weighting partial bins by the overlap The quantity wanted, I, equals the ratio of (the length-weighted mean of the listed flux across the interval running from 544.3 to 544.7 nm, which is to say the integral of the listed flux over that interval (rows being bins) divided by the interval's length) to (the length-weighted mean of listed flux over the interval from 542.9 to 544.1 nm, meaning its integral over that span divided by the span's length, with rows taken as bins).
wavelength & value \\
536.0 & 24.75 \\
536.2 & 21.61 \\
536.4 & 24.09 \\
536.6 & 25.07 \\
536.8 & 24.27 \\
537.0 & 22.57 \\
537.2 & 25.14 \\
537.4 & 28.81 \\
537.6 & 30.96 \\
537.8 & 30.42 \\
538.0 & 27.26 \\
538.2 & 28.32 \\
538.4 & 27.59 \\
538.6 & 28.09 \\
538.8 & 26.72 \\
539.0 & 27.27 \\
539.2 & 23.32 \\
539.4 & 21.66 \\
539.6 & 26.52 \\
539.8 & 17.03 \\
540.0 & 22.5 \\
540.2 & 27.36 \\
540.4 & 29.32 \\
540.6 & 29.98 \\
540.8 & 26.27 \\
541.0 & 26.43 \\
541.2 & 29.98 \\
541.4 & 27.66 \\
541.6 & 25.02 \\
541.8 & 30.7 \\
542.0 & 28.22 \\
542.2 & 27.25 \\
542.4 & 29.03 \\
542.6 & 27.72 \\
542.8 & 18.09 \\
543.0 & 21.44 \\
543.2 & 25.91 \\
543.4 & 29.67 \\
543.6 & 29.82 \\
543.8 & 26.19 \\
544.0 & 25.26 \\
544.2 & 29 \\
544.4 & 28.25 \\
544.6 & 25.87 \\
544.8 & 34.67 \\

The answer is 1.03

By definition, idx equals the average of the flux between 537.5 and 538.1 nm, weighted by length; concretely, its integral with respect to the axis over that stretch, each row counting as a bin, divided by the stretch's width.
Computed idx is 29.5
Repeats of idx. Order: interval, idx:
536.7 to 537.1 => 23.4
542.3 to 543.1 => 24.1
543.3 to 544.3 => 28.0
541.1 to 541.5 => 28.8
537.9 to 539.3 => 26.9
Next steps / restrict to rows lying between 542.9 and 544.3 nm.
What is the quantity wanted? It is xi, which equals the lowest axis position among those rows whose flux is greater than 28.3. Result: 543.4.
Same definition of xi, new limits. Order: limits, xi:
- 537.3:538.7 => 537.4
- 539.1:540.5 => 540.4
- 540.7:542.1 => 541.2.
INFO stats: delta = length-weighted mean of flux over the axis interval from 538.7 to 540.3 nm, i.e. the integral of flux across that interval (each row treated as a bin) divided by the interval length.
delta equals 24.0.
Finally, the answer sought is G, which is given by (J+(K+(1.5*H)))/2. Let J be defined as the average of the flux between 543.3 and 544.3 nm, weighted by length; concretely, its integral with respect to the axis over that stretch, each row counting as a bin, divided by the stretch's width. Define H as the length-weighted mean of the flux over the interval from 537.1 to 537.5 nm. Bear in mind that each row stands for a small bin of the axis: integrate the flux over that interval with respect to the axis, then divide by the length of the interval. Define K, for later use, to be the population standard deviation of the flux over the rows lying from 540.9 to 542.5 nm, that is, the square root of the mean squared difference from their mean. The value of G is 35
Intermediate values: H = 27.0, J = 28.0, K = 1.7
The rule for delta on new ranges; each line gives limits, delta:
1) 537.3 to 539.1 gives 28.4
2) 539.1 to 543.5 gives 26.0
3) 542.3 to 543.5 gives 25.3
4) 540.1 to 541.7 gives 27.8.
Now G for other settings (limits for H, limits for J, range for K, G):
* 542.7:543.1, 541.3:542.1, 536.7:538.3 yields 30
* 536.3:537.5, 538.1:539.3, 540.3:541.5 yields 33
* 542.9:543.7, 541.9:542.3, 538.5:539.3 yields 35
